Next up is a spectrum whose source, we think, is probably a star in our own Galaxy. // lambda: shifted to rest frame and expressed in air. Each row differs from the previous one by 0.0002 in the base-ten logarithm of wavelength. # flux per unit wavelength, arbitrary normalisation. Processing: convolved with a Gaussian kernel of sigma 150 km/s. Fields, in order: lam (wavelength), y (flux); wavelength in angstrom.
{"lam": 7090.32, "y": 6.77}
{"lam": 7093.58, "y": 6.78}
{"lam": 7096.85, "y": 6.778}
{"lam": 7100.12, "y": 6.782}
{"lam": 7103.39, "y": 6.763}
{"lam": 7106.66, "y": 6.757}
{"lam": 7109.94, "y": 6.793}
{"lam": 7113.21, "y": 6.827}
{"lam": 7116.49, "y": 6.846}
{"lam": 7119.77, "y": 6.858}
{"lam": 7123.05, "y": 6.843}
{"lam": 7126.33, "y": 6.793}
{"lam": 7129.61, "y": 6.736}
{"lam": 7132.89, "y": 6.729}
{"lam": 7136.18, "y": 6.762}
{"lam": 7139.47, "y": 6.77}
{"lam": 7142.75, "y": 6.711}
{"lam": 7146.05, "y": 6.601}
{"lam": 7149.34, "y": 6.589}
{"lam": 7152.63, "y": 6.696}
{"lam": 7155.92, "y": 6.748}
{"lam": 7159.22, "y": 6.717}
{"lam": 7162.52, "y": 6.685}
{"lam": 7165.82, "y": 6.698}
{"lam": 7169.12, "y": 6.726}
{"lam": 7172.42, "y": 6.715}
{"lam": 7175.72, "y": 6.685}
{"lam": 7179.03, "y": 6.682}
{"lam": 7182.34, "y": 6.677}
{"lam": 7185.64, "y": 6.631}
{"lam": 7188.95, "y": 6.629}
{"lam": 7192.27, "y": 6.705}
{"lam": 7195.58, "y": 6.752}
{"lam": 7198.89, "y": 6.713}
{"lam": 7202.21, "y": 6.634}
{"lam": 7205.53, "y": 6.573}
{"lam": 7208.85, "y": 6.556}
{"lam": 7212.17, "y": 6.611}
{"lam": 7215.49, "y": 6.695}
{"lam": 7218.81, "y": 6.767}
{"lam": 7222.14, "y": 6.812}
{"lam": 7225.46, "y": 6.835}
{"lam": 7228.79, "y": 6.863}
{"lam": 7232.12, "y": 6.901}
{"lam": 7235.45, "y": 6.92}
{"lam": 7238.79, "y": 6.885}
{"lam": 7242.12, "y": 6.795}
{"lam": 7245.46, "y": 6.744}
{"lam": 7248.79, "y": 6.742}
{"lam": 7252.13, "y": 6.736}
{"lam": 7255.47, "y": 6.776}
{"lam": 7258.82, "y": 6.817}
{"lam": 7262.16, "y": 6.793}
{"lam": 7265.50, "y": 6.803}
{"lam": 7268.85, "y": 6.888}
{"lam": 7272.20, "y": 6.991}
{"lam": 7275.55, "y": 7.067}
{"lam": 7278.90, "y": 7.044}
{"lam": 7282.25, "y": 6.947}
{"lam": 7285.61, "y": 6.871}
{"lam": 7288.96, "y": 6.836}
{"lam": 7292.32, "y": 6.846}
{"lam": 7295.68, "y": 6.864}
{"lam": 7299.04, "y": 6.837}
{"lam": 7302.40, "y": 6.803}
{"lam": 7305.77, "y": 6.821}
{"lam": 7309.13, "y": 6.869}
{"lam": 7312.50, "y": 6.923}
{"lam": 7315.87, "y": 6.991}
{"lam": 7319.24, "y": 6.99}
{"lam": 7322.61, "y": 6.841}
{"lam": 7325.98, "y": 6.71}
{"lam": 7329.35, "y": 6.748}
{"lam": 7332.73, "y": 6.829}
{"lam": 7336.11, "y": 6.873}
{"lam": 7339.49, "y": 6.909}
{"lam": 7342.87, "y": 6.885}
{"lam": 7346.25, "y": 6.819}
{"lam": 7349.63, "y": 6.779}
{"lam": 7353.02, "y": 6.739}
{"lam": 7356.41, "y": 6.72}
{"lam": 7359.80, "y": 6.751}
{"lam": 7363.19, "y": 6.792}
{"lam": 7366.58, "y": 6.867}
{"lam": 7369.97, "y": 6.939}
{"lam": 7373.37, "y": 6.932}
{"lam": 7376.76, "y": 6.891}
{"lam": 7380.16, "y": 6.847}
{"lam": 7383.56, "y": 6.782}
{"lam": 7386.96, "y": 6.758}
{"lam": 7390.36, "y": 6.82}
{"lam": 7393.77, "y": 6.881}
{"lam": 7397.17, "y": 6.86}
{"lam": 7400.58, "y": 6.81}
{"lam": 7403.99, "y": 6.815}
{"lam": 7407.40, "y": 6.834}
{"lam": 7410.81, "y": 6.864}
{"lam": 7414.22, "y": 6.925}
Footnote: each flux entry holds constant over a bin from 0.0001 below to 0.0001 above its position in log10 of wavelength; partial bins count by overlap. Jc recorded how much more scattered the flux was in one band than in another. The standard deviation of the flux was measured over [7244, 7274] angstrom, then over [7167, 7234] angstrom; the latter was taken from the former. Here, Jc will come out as -0.01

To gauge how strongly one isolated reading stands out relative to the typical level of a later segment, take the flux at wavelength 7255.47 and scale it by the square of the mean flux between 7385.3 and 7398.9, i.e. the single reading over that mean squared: 0.145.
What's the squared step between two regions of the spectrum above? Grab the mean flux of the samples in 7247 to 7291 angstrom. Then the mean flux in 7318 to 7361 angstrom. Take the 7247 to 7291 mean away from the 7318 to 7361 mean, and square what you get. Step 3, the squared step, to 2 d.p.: 0.00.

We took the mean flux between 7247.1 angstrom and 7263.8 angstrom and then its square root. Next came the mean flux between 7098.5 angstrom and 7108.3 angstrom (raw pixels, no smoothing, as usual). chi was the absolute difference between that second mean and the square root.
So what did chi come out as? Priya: 4.16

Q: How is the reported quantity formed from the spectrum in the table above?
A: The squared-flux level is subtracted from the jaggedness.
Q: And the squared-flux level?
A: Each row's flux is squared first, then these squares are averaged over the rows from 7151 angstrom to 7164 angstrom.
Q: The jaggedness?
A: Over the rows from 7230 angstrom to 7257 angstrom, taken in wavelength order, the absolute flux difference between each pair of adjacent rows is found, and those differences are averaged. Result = -45.0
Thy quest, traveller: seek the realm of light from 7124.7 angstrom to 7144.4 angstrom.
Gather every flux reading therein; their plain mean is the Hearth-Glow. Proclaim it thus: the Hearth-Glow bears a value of 6.75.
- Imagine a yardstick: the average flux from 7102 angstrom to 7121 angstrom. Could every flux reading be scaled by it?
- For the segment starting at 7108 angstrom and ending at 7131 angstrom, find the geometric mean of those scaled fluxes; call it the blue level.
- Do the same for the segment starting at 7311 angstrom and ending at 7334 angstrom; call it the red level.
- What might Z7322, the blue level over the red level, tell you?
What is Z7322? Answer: 0.993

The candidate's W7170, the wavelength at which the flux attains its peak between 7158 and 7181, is 7169.12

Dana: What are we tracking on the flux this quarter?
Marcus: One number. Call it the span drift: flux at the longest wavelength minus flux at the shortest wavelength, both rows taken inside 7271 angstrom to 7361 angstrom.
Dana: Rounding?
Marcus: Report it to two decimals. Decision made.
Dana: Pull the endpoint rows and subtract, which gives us -0.24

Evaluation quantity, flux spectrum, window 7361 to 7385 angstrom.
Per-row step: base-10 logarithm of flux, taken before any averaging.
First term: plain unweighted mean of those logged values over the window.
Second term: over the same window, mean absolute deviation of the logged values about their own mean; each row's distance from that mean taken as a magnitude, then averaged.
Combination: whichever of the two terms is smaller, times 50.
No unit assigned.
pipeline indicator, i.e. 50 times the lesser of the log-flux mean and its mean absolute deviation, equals 0.16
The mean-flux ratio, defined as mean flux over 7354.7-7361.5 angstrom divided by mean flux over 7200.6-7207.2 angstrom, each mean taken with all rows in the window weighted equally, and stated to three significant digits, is 1.02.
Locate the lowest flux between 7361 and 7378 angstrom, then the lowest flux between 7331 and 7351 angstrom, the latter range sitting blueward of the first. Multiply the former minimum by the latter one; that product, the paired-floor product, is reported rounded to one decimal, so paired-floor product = 46.0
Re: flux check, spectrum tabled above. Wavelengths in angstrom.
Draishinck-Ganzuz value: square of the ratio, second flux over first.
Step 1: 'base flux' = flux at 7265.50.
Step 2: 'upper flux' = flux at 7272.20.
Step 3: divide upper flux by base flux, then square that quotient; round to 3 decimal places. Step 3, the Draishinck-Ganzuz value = 1.056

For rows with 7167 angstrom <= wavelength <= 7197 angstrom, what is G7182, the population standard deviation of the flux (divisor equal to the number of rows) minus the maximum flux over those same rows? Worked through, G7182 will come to -6.71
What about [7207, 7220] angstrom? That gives -6.69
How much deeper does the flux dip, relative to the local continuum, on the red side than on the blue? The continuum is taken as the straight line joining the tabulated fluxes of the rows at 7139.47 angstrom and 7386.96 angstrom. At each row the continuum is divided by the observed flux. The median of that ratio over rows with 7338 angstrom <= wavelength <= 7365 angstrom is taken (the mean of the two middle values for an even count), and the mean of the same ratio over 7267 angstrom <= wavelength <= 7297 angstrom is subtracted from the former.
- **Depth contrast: 0.020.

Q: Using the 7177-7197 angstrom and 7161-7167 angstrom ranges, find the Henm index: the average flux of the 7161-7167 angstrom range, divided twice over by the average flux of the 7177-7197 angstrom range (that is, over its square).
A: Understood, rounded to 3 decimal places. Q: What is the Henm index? 0.150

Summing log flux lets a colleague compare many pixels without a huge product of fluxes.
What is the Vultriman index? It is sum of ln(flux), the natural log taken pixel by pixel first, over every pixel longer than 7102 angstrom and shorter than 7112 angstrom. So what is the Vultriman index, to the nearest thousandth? 5.738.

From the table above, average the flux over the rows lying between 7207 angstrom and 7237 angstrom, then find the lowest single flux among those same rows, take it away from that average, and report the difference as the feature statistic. 0.22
